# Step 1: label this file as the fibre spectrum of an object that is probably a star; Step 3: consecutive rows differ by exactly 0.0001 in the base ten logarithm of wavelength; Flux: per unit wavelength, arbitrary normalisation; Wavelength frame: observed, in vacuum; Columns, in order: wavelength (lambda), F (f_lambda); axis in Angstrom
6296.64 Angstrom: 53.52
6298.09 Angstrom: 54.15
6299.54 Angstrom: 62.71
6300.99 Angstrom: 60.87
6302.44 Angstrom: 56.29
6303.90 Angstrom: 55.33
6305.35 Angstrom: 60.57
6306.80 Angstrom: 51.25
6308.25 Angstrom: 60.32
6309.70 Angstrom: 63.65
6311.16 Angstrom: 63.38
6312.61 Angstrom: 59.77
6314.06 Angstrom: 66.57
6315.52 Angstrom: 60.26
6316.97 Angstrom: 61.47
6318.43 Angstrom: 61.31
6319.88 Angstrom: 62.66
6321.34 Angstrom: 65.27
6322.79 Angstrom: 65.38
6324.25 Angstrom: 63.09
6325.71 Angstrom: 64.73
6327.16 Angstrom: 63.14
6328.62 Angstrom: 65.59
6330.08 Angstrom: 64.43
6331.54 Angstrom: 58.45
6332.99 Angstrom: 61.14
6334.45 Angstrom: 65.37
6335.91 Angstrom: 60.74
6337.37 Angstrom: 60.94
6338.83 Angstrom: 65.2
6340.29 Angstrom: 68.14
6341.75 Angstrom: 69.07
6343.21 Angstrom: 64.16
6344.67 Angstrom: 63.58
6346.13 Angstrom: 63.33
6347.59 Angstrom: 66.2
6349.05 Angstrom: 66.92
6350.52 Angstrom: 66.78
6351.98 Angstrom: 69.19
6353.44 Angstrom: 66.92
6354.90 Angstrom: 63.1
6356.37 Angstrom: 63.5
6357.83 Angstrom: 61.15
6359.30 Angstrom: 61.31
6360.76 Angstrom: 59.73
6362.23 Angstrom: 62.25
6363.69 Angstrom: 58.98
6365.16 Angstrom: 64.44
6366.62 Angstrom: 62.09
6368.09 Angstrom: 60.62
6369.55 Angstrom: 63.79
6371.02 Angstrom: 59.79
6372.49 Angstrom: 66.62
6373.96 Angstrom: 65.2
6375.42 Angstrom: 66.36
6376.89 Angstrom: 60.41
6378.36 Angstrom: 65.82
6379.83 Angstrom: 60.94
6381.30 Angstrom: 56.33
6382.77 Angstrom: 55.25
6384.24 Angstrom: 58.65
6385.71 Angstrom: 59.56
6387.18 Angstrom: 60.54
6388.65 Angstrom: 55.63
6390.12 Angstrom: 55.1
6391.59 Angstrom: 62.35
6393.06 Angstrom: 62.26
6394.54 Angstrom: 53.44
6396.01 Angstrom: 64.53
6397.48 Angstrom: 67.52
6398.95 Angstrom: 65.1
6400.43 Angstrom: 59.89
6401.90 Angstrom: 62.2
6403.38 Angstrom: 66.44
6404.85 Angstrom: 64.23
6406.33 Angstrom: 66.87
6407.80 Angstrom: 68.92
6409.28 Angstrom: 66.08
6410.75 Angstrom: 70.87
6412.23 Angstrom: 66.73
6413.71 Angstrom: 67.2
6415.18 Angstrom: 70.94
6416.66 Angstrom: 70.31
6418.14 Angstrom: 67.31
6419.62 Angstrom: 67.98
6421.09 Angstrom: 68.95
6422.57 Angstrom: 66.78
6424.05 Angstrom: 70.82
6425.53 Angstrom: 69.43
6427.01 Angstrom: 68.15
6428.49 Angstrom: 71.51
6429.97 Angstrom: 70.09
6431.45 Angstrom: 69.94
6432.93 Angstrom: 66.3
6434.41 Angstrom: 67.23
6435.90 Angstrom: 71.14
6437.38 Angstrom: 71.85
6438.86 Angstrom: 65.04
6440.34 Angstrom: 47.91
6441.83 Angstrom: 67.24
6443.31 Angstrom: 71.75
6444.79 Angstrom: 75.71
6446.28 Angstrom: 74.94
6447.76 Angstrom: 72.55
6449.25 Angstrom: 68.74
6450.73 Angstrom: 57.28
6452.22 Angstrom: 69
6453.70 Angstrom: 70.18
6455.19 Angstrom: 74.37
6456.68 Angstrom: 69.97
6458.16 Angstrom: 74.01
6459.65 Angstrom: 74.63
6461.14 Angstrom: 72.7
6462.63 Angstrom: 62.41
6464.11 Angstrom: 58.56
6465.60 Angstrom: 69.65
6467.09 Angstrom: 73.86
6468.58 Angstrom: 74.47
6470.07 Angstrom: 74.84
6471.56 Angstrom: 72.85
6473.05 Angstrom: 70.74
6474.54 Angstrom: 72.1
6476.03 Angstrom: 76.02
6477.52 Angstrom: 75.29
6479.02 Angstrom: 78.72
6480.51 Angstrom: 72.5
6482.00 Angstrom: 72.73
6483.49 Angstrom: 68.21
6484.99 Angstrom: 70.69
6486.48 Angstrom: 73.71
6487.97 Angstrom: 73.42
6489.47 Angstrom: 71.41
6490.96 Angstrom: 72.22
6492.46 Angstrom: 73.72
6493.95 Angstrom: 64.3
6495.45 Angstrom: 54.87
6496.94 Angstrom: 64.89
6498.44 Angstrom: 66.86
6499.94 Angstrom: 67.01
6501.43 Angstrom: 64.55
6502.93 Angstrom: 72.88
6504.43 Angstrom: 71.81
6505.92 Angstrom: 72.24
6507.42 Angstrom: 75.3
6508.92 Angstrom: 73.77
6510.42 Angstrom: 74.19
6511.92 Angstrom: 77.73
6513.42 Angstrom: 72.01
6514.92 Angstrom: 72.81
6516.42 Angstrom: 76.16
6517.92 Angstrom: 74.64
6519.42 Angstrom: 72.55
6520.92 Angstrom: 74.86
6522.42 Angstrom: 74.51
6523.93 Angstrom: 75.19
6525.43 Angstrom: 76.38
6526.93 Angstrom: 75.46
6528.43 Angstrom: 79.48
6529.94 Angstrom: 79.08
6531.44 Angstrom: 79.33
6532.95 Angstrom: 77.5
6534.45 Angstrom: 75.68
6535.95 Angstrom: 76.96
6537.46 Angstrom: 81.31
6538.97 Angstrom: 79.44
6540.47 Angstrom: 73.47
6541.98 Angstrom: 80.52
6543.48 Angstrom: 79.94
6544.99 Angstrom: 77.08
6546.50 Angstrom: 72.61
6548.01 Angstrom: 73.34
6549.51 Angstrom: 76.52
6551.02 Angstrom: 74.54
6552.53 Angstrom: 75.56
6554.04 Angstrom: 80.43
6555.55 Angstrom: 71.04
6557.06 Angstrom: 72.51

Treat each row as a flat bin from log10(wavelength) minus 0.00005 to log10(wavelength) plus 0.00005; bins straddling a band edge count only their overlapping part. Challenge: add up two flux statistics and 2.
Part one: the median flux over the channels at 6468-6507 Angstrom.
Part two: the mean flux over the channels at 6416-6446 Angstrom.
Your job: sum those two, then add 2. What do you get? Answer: 143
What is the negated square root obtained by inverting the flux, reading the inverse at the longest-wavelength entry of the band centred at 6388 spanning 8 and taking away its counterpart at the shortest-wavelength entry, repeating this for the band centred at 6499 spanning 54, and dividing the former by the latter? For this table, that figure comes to -1.0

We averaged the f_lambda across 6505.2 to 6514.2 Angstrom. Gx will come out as 74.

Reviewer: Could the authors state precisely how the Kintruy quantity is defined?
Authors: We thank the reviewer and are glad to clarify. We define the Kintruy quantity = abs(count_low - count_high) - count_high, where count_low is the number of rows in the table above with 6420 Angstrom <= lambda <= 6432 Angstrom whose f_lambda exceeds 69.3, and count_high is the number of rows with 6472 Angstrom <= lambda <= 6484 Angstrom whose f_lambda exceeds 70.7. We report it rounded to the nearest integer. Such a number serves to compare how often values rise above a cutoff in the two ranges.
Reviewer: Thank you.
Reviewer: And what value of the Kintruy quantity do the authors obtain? -5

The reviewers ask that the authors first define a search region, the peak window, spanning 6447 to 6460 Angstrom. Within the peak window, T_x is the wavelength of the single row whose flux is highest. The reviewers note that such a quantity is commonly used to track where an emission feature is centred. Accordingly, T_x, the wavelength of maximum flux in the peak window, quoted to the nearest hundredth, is 6459.65 Angstrom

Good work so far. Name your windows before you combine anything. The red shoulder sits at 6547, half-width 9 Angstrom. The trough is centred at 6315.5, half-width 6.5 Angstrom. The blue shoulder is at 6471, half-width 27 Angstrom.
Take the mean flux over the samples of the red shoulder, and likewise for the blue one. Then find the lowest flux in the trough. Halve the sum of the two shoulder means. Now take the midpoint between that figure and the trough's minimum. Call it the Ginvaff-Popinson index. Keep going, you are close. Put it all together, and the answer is 66.6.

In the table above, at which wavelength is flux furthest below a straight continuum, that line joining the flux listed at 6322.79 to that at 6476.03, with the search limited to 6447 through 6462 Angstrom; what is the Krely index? 6450.73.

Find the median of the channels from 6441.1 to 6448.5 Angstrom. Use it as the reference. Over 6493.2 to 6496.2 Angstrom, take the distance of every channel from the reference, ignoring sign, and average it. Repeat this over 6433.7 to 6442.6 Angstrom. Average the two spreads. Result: 10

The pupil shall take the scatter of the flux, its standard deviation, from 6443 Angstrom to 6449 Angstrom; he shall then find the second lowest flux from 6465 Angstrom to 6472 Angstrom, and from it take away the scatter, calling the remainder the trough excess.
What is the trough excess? 71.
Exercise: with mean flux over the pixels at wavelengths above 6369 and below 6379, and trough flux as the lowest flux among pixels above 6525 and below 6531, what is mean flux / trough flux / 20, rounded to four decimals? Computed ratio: 0.0424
